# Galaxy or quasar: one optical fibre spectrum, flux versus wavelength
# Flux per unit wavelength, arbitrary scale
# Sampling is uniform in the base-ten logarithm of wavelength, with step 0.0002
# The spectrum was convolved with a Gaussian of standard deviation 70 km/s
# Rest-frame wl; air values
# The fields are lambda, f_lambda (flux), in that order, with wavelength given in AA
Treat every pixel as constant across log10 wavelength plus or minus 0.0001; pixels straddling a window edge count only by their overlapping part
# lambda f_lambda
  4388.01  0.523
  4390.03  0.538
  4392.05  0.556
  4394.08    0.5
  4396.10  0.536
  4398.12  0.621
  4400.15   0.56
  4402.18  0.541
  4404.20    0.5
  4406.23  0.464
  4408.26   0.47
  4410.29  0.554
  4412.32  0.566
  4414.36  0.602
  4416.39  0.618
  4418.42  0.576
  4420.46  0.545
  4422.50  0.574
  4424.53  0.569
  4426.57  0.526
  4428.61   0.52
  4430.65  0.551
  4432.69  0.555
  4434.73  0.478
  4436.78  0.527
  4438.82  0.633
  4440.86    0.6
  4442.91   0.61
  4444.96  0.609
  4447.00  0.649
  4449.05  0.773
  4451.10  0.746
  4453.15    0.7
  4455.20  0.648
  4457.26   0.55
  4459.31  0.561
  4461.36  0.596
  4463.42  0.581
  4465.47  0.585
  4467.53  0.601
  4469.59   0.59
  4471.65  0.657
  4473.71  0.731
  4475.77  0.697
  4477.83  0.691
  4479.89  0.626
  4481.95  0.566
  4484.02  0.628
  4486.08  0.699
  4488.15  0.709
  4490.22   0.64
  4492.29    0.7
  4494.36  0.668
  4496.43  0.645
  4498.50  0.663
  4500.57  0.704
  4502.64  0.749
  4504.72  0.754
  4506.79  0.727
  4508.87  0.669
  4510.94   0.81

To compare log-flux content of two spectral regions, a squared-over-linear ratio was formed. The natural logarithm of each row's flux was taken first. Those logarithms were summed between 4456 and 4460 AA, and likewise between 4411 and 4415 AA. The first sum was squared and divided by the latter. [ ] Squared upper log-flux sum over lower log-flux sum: -1.3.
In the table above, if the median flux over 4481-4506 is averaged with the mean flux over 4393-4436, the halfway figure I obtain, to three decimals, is 0.614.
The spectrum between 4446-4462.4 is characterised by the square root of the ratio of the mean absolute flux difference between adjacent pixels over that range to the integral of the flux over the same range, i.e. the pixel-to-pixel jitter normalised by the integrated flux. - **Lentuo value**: 0.072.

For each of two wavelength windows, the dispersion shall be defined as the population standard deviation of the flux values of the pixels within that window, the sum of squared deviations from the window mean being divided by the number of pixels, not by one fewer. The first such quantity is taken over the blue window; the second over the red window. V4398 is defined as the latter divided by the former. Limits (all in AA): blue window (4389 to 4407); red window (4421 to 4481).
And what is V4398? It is 1.7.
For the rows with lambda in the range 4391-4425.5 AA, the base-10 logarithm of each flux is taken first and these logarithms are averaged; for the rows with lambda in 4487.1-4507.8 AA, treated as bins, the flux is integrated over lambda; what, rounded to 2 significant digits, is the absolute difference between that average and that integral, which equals 15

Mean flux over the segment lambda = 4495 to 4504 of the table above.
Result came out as 0.69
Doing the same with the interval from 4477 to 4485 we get 0.63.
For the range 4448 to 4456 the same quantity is 0.72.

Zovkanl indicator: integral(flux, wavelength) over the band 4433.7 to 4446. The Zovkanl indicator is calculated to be 7.1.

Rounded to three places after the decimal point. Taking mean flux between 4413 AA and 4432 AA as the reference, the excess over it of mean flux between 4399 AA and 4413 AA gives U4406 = -0.042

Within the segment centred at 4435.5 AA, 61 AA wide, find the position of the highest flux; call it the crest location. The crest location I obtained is 4449.05 AA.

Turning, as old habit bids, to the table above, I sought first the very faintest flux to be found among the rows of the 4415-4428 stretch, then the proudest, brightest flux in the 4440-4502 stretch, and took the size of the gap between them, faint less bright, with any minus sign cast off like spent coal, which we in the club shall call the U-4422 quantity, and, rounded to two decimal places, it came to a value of 0.25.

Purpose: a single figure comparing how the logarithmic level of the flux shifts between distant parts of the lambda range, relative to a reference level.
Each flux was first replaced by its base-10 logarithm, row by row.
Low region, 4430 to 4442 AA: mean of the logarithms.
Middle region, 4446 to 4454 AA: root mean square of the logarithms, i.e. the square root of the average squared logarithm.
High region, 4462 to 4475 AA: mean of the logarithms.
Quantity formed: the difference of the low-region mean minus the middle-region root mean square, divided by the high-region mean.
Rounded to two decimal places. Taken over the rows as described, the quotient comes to 1.96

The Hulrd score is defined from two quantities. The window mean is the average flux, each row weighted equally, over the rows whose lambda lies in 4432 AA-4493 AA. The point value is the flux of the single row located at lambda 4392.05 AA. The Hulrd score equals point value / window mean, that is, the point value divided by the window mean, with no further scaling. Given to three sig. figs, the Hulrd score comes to 0.881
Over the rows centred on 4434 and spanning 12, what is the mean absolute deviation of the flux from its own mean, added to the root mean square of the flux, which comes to 0.58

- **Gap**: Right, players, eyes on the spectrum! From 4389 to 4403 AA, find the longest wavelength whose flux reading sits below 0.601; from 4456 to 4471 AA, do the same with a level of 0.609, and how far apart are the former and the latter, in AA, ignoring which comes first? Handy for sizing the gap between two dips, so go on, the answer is 67.4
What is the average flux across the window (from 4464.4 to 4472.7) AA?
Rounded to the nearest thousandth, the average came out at 0.608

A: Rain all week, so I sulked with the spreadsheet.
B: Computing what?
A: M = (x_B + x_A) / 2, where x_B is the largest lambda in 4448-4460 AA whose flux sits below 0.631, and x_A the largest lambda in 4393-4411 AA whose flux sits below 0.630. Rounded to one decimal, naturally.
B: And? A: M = 4434.8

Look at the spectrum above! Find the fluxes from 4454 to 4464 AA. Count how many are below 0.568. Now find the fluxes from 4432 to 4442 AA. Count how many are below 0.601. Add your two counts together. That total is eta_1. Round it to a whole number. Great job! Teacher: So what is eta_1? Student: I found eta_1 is 6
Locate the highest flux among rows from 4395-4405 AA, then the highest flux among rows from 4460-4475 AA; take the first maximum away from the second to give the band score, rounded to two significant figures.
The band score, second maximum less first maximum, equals 0.11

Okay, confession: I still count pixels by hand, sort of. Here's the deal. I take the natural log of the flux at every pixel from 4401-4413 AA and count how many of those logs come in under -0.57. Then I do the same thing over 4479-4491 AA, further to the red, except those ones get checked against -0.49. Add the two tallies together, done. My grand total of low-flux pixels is 6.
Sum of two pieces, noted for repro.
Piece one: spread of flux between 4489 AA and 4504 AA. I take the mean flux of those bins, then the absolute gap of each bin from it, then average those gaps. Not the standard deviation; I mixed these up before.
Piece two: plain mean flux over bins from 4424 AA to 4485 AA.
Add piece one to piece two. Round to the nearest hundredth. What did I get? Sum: 0.64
